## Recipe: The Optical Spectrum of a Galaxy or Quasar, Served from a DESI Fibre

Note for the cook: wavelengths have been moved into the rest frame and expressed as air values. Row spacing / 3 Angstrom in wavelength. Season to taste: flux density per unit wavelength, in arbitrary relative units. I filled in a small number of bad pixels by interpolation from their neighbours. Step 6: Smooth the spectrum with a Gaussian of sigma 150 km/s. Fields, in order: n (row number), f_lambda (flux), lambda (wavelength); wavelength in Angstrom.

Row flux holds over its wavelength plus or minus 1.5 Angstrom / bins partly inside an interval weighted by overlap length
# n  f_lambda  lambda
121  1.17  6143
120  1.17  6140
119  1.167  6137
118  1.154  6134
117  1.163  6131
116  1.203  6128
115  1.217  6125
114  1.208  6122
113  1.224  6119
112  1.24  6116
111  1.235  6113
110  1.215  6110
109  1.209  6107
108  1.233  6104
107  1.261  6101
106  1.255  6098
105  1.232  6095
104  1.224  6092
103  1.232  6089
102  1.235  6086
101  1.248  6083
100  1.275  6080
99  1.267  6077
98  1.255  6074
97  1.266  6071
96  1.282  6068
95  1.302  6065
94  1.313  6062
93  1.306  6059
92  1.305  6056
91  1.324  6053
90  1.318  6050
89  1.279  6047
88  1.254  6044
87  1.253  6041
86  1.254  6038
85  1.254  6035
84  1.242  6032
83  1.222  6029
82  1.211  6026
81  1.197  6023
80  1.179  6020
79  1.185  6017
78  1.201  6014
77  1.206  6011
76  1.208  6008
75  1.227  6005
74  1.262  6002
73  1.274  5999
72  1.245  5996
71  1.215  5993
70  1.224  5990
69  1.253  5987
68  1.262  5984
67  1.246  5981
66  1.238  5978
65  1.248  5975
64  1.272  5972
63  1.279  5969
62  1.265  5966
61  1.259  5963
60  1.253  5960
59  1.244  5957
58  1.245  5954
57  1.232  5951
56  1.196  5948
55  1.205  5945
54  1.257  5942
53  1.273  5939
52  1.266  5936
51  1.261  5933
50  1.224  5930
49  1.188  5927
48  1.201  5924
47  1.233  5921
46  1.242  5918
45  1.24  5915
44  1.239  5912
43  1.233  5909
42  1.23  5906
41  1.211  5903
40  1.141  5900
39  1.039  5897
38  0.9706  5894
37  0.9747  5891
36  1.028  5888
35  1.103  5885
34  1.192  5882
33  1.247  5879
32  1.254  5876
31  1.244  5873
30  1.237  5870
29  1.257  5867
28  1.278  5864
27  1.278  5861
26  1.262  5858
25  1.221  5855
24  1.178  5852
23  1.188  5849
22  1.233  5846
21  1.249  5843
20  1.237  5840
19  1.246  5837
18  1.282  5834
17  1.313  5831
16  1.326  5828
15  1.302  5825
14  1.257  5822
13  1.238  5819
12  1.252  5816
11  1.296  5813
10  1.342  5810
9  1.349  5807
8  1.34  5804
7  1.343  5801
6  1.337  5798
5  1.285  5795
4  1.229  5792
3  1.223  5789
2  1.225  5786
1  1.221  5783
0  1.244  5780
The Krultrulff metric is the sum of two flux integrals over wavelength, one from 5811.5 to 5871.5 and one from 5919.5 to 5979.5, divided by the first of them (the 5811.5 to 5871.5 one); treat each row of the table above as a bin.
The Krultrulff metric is 1.99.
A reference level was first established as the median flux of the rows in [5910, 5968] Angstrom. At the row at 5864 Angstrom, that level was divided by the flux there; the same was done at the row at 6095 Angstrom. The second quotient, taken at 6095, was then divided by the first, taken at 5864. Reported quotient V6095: 1.04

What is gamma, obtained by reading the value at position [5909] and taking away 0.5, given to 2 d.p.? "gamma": 0.73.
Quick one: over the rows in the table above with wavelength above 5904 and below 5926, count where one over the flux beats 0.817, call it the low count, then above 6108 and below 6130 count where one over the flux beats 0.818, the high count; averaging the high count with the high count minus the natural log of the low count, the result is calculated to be 4.0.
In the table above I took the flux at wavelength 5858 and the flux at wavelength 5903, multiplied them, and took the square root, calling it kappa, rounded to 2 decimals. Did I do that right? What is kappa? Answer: 1.24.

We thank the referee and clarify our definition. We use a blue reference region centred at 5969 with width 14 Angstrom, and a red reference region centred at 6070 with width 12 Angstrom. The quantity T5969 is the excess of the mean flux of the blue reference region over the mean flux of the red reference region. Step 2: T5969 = -0.01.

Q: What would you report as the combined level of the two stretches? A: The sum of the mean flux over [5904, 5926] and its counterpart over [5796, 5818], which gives 2.55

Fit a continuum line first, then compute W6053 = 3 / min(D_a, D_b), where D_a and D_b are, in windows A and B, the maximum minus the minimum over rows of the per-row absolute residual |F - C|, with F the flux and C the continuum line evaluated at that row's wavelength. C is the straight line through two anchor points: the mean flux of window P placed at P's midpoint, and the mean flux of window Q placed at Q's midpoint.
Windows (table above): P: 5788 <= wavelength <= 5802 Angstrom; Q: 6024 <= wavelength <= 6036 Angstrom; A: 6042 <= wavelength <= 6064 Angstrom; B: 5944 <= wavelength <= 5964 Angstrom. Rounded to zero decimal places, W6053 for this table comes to 60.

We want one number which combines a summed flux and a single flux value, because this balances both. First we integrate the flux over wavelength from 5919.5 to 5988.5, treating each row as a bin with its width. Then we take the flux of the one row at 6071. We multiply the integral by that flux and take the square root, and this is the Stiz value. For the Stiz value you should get 10.4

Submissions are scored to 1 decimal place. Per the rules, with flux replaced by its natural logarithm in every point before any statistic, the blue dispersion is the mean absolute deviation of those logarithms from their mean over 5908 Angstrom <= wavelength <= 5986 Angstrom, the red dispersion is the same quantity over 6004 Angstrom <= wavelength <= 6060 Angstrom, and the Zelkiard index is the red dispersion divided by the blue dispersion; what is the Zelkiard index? 2.0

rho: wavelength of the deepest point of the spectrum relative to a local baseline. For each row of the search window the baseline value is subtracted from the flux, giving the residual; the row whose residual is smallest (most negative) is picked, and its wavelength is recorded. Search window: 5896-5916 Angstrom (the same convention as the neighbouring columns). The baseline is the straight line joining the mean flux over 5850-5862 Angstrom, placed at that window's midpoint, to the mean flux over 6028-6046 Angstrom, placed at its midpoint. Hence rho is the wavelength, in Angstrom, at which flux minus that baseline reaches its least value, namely 5897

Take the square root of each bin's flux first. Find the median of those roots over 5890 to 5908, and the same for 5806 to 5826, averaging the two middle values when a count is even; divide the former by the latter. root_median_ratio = 0.92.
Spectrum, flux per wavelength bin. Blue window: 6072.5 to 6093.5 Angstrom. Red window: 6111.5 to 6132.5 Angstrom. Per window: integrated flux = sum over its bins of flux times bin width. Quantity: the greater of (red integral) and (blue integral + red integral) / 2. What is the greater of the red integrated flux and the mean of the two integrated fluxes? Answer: 25.84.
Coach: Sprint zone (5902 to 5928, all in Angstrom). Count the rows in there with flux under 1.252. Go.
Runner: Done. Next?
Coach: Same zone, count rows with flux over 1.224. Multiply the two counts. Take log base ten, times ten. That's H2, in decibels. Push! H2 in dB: 17.3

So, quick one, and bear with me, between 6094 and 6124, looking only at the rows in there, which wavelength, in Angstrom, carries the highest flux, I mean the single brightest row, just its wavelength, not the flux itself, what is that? 6101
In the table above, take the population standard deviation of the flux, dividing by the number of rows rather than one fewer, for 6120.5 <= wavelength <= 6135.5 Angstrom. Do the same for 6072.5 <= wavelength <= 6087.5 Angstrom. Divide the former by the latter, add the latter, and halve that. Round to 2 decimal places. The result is 0.91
